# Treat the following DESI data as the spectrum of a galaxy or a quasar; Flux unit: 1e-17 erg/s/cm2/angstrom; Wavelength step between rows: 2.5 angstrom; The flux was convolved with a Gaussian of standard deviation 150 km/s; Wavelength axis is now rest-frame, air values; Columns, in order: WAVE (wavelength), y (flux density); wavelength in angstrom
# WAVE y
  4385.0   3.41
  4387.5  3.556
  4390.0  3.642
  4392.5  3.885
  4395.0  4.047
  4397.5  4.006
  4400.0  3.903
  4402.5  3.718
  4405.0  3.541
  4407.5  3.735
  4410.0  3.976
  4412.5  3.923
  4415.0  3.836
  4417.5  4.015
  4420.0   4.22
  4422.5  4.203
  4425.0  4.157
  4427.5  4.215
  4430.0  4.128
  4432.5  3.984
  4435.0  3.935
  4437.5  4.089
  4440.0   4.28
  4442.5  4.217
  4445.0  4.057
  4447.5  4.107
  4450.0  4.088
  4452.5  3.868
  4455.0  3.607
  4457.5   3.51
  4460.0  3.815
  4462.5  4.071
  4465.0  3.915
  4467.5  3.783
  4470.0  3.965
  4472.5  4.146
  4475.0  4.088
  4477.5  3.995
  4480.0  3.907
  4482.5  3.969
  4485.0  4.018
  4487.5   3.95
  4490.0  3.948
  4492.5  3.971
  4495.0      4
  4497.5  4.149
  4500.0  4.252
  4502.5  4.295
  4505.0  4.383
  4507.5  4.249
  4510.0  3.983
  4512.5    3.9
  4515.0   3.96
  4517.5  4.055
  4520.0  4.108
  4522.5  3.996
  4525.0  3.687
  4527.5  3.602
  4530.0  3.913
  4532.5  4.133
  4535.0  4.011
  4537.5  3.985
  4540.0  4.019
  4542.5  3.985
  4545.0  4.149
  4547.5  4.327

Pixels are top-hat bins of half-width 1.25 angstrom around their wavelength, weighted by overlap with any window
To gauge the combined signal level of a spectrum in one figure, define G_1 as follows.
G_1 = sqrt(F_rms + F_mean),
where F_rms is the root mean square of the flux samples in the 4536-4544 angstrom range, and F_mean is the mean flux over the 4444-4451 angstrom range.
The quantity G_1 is 2.84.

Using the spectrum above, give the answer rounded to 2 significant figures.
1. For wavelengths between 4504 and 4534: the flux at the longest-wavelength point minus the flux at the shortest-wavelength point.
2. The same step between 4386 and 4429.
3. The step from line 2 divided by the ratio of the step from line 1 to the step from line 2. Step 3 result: -1.7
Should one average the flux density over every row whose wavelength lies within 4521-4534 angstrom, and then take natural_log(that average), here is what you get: 1.35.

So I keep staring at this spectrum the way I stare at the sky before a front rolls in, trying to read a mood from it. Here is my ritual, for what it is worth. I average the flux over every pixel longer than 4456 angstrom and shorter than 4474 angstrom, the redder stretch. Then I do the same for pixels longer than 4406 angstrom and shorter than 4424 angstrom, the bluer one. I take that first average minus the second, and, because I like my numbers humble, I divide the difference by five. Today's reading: -0.020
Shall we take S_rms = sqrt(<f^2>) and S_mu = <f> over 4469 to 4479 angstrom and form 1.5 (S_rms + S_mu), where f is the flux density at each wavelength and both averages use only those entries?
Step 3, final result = 12.1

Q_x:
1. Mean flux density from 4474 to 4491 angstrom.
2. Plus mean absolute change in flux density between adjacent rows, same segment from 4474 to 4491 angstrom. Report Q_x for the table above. 4.04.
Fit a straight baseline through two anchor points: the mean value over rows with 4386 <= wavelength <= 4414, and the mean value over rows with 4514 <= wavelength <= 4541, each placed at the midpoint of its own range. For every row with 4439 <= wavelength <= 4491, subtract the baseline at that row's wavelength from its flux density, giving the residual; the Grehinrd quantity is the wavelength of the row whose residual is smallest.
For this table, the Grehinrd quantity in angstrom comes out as 4457.5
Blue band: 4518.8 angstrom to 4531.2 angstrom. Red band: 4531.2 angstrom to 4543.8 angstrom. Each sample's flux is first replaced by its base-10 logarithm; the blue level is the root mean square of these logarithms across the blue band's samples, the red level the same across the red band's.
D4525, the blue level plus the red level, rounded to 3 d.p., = 1.192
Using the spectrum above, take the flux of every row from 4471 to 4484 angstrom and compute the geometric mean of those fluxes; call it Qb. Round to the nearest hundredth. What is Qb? 4.02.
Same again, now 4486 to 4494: 3.96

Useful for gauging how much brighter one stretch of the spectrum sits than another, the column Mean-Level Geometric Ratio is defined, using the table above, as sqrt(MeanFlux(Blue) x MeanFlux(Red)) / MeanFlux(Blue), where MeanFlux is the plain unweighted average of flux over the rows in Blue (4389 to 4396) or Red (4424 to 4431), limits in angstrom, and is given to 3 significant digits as 1.04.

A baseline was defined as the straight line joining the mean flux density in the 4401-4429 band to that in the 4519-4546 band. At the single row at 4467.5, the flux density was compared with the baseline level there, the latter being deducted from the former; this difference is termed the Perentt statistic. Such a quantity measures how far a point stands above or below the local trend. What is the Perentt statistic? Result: -0.18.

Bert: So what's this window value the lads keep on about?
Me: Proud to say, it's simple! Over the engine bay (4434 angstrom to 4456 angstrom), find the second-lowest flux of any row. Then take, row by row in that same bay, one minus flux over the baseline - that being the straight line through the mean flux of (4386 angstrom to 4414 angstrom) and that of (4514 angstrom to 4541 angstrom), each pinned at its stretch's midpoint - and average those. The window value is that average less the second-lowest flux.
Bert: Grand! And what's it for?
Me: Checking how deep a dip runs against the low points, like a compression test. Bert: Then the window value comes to -3.91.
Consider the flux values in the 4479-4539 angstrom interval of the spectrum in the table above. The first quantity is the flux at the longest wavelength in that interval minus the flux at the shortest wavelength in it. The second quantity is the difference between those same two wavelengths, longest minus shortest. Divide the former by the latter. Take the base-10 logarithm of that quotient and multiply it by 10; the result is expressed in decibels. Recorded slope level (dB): -29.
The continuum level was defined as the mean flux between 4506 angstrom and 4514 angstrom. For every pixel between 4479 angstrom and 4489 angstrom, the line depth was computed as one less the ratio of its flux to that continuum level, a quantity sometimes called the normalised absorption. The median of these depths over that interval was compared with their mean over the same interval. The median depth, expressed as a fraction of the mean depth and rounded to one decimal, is 1.0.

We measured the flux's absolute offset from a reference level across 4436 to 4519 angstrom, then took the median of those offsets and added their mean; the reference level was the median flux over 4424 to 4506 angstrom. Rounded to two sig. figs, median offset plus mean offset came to 0.23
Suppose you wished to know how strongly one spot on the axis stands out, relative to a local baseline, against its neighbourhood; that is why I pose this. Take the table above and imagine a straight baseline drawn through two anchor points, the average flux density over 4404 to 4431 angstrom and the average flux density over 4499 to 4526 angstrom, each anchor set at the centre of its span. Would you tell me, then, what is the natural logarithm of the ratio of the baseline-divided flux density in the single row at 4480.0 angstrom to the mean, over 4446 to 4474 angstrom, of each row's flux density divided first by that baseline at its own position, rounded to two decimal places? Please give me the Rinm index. 0.00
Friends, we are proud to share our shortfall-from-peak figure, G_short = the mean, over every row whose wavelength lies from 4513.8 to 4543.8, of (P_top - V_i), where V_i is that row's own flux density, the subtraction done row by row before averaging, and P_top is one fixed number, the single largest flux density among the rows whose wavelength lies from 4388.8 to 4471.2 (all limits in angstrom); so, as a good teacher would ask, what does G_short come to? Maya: 0.33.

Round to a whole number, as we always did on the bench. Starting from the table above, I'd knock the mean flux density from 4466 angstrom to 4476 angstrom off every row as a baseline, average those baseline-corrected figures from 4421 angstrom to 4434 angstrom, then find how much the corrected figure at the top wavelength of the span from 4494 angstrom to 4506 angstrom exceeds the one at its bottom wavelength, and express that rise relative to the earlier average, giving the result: 3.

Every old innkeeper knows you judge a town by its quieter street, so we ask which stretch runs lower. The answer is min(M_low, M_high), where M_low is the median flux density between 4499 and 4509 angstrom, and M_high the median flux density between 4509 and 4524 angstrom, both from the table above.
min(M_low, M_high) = 3.99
